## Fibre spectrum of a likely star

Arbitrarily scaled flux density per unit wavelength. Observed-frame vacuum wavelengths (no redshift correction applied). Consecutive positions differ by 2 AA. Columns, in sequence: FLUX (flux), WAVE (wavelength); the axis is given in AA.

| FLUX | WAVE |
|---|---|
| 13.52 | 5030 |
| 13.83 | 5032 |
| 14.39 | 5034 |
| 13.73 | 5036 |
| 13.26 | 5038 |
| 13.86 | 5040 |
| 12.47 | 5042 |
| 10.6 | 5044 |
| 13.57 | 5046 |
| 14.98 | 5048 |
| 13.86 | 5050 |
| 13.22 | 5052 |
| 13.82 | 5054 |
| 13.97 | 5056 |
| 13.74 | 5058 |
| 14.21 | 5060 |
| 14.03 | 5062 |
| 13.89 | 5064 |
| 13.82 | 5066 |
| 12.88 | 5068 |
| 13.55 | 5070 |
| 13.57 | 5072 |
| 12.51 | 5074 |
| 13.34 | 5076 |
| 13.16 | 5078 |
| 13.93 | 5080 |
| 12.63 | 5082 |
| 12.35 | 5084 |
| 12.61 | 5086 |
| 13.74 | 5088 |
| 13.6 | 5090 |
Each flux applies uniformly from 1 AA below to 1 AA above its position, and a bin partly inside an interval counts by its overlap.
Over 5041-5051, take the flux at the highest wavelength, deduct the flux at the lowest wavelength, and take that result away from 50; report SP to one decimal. 48.6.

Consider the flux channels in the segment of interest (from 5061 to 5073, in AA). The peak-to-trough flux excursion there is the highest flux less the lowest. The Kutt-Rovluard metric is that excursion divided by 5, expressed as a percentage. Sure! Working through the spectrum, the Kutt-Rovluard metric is 23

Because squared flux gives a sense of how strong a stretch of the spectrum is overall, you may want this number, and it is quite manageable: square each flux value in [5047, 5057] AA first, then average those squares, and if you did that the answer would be 195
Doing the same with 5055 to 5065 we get 195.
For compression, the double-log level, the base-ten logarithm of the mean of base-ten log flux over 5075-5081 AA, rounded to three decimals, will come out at 0.053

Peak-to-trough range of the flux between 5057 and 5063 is 0.47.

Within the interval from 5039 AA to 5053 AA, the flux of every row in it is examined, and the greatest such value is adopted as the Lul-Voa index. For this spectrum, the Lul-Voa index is 14.98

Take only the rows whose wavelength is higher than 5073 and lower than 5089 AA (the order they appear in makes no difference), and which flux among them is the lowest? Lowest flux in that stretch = 12.35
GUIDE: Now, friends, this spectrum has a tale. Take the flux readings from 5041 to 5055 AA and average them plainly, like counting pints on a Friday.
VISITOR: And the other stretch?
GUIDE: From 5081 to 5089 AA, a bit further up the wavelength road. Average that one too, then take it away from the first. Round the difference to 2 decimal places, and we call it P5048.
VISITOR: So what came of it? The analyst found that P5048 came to 0.38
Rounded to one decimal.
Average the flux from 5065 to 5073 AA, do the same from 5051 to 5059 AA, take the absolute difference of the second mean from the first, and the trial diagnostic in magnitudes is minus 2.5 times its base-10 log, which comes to 1.6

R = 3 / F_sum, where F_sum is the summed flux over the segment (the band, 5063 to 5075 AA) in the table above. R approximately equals 0.0374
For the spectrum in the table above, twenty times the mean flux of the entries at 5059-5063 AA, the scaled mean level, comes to 282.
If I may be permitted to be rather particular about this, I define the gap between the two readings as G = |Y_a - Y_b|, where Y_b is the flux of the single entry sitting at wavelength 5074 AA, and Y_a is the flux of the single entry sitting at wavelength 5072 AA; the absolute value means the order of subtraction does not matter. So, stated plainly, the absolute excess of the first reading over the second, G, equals 1.1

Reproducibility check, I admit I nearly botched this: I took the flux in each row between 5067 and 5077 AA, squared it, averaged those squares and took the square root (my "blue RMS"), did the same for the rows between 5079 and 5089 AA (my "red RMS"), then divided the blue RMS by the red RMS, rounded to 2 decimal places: 1.01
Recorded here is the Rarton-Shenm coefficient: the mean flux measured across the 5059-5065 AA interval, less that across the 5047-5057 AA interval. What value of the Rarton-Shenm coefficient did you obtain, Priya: 0.1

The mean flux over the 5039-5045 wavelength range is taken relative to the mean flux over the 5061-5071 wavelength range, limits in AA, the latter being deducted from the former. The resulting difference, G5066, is -1.3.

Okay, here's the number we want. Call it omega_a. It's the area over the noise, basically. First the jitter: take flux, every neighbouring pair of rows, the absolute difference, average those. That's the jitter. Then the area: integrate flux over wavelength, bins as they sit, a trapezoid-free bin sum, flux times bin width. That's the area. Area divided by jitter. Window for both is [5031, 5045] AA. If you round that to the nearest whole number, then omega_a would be 199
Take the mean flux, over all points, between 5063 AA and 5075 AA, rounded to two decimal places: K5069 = 13.37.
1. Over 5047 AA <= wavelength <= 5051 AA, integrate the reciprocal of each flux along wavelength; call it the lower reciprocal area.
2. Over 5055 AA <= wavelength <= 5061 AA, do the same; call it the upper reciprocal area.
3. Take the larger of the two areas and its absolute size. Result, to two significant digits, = 0.43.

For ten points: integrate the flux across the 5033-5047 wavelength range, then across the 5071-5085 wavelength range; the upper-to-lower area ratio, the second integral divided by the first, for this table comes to 1.0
